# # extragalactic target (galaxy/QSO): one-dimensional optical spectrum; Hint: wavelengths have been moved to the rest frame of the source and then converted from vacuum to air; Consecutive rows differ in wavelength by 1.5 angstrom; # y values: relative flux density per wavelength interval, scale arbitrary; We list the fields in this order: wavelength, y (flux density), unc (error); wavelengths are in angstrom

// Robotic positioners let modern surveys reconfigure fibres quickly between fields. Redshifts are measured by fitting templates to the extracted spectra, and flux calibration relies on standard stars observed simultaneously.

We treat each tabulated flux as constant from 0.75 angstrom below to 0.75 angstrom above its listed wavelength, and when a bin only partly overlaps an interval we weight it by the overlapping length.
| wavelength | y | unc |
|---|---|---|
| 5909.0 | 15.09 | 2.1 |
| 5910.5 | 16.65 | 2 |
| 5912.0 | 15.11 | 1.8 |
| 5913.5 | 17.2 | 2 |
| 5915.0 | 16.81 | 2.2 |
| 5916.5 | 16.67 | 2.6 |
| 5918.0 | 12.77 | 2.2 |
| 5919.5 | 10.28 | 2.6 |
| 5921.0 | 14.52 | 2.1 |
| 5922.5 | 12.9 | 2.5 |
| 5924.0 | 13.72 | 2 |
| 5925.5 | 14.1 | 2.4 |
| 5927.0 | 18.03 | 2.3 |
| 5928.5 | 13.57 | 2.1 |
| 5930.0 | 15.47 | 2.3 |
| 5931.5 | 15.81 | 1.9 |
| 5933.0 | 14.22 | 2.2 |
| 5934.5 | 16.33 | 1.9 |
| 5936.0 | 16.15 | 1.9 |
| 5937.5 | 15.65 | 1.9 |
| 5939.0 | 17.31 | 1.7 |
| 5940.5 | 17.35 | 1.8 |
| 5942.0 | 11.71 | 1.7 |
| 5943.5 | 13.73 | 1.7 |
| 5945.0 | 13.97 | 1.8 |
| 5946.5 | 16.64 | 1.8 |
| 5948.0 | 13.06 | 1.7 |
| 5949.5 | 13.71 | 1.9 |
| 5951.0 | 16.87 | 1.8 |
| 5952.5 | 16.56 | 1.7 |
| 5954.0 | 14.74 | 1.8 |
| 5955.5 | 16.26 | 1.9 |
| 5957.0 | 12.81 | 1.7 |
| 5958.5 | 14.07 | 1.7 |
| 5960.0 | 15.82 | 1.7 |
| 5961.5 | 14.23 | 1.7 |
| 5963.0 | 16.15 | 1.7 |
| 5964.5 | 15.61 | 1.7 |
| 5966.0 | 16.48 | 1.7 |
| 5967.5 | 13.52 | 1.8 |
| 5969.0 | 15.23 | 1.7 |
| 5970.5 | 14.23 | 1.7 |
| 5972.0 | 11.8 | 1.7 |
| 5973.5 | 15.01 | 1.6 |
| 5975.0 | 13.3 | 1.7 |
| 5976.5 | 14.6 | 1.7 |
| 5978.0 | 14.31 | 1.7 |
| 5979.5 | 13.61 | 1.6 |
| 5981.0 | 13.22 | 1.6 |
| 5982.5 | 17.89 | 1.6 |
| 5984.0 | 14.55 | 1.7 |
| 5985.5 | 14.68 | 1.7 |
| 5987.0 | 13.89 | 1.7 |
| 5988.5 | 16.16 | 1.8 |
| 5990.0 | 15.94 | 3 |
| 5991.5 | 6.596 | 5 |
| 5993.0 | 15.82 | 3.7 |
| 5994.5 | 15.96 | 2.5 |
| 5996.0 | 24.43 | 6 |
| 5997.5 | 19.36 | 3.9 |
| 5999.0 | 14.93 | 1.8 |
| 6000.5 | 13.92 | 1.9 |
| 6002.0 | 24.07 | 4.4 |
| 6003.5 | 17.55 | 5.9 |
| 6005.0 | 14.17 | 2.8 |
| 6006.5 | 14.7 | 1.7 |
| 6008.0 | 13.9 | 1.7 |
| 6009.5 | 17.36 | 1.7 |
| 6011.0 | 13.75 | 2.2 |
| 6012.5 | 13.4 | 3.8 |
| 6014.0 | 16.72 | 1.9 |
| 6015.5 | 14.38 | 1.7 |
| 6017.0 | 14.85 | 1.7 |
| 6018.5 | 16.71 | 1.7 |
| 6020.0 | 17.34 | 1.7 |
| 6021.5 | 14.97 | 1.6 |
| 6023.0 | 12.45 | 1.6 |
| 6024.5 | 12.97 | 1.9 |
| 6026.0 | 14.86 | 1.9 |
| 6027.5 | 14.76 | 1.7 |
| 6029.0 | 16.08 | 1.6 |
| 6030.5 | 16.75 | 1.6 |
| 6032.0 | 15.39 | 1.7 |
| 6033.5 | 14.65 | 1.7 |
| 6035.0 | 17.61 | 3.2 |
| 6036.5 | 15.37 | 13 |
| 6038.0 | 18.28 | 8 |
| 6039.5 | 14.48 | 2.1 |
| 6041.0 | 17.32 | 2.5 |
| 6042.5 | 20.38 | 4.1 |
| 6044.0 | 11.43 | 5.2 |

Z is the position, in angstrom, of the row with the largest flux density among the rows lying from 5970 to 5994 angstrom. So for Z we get 5982.5 angstrom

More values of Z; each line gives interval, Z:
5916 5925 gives 5916.5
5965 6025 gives 5996.0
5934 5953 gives 5940.5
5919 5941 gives 5927.0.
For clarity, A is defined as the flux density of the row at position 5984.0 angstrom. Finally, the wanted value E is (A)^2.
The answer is 212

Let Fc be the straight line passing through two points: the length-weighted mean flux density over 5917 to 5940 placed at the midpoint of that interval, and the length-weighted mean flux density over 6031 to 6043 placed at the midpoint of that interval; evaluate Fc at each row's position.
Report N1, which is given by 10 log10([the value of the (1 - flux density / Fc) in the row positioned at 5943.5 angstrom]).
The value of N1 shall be -10.6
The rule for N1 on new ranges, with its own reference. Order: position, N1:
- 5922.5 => -9.2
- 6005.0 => -9.3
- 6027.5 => -9.9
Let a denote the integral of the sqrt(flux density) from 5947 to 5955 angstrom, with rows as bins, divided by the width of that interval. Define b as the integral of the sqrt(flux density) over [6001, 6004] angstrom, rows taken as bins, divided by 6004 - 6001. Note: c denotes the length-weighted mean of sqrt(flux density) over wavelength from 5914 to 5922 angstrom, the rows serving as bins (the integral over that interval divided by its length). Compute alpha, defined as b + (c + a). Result 12.1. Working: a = 3.88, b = 4.5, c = 3.76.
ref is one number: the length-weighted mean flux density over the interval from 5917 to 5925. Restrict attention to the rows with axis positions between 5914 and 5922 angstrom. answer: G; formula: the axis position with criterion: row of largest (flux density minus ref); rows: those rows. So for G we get 5915.0 angstrom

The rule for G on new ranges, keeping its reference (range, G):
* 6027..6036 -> 6035.0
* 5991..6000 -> 5996.0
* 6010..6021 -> 6020.0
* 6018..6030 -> 6020.0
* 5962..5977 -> 5966.0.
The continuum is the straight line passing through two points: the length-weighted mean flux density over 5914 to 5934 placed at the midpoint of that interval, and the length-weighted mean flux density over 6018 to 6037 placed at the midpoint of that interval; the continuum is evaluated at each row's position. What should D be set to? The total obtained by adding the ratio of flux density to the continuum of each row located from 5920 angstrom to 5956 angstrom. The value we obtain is 24.7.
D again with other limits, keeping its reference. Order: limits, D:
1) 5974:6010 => 24.8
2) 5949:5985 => 23.8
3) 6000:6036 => 24.4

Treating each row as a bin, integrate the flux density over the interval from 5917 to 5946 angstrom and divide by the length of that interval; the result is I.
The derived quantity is 14.65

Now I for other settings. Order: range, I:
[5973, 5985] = 14.55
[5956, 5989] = 14.60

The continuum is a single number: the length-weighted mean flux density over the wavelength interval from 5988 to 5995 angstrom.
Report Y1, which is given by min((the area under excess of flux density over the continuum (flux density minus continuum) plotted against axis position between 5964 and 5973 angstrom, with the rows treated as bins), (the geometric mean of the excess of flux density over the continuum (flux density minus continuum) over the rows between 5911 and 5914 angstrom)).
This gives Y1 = 1.94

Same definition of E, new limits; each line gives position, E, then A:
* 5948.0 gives 171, 13.06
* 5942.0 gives 137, 11.71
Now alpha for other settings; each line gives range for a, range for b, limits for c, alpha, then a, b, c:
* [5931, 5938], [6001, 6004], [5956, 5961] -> 12.2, 3.95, 4.5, 3.78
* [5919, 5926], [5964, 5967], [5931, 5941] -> 11.6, 3.62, 4.0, 4.01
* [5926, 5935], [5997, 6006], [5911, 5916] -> 12.1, 3.93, 4.1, 4.05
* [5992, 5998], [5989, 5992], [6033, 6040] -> 11.7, 4.25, 3.4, 4.02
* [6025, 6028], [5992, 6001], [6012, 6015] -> 11.8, 3.83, 4.1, 3.89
